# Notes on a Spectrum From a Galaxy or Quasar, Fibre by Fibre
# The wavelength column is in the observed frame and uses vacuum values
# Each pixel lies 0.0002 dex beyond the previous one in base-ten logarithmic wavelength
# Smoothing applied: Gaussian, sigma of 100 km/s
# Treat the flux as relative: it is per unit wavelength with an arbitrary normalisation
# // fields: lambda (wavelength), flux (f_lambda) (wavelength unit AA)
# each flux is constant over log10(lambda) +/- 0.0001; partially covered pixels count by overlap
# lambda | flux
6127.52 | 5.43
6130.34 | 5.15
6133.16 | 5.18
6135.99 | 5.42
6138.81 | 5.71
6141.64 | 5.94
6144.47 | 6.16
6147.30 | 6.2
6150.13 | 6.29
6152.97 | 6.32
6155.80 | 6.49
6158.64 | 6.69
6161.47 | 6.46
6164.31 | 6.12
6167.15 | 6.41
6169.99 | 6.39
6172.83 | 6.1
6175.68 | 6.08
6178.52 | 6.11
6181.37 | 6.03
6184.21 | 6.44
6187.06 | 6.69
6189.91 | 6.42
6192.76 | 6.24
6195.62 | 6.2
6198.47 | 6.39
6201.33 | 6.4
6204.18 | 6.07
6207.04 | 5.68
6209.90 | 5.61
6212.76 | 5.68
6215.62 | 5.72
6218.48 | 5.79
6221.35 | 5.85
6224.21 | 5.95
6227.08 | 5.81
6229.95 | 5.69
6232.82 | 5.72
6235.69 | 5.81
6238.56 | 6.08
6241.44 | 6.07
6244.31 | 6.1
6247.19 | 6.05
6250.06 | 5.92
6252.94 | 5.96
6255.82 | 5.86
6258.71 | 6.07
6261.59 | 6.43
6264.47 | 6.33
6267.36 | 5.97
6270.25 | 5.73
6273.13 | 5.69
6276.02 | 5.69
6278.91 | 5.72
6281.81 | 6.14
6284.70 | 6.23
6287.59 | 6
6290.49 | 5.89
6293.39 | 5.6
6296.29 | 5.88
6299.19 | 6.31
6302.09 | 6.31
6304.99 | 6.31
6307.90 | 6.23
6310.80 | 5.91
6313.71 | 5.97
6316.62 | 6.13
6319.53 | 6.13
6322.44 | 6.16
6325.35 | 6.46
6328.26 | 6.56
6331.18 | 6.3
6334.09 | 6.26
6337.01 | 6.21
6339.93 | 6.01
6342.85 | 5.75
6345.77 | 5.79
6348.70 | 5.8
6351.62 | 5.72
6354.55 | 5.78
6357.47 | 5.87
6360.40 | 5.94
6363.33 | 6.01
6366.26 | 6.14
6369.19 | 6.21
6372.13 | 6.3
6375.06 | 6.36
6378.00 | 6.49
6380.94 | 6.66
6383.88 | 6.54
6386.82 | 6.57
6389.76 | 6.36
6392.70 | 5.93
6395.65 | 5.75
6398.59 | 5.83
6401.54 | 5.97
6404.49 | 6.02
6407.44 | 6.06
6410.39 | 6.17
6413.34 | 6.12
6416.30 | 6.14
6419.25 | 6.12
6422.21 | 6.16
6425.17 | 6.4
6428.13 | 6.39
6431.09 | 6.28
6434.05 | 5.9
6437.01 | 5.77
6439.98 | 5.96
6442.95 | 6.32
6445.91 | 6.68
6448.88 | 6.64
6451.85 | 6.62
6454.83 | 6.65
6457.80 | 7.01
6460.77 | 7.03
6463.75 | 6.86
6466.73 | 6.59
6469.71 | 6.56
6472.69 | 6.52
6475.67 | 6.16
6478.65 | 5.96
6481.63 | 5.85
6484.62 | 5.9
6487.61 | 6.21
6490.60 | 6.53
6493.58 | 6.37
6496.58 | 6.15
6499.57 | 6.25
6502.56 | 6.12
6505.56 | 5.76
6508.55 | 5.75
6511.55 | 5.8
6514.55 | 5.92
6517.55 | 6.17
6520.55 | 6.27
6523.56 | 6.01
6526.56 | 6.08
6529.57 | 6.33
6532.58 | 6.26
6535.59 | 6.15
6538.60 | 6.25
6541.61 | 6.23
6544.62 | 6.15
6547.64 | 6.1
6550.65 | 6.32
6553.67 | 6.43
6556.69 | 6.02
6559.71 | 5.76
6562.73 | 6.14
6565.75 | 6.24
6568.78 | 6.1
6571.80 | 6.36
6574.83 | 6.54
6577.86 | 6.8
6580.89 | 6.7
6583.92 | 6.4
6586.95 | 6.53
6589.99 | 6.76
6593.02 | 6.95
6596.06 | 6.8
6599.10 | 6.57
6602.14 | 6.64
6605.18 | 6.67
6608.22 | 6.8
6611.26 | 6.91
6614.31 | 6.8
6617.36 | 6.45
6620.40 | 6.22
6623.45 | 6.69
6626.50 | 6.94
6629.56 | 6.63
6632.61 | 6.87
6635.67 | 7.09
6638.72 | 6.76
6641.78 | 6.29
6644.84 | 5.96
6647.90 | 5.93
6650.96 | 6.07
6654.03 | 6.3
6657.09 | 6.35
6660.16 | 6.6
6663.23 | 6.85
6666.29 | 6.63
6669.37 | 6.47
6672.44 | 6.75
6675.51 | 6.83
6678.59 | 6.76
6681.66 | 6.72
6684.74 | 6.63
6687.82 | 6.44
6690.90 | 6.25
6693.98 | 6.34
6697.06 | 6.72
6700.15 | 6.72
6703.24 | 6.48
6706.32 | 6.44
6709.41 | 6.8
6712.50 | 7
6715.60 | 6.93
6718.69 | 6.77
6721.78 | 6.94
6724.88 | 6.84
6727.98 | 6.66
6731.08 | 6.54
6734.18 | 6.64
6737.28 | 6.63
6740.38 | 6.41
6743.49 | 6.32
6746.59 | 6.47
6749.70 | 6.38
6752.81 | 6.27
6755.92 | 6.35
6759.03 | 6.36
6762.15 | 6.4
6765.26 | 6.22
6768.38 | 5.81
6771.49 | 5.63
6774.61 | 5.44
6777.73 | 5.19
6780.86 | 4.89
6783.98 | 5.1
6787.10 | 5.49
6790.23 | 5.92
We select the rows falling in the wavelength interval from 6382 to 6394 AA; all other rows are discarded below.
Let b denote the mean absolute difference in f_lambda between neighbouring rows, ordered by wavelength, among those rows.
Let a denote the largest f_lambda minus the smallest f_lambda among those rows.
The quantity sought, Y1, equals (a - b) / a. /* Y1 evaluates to 0.65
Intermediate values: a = 0.64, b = 0.22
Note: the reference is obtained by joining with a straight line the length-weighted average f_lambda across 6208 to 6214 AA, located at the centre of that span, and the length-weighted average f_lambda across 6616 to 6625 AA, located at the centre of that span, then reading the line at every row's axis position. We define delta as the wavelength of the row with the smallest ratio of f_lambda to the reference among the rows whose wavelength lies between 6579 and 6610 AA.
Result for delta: 6583.92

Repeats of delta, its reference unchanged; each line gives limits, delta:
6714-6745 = 6743.49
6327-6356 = 6351.62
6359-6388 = 6360.40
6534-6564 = 6559.71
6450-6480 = 6478.65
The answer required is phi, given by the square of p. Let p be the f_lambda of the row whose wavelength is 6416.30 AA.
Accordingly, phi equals 37.7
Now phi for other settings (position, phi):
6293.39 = 31.4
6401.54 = 35.6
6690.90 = 39.1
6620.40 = 38.7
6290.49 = 34.7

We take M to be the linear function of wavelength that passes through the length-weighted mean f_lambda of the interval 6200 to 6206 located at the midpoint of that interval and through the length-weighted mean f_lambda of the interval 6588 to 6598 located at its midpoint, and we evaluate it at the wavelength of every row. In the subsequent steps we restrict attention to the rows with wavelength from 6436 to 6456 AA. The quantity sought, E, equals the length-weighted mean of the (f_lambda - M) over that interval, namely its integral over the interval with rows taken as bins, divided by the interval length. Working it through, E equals -0.2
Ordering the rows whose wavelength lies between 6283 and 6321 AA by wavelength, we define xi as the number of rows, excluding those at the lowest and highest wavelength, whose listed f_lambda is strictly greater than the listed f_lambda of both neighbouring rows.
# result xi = 0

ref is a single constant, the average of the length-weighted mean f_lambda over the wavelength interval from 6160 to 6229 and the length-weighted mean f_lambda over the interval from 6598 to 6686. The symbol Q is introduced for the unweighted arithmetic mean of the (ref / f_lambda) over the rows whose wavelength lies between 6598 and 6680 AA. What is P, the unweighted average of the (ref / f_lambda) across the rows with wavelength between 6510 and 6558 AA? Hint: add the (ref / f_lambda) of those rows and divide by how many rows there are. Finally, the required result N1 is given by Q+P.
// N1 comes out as 2.00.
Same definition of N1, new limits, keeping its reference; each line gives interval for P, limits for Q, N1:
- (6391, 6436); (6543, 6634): 2.02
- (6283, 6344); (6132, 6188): 2.07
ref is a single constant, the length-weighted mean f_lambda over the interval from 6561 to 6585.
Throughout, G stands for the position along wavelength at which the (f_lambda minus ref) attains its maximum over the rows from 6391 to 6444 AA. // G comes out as 6425.17 AA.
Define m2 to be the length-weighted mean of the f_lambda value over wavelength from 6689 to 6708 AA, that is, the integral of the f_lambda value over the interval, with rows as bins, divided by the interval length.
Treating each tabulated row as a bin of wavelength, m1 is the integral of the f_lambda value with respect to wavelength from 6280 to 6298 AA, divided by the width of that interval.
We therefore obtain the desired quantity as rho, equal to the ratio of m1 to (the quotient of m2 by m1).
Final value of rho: 5.46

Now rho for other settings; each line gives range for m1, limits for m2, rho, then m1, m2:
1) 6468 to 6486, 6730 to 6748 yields 5.85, 6.17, 6.5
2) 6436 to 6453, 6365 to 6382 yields 6.33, 6.34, 6.4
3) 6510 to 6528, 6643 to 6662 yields 5.87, 6.04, 6.2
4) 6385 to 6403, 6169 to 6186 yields 5.96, 6.08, 6.2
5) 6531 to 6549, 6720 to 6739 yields 5.71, 6.19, 6.7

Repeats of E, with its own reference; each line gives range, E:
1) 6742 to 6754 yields -0.7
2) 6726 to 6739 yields -0.4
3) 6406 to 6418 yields -0.4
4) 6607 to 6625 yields -0.2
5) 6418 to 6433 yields -0.3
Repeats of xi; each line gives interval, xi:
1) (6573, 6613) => 2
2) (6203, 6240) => 1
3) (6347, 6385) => 1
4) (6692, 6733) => 2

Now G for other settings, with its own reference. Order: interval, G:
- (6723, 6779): 6724.88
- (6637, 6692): 6663.23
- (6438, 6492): 6460.77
